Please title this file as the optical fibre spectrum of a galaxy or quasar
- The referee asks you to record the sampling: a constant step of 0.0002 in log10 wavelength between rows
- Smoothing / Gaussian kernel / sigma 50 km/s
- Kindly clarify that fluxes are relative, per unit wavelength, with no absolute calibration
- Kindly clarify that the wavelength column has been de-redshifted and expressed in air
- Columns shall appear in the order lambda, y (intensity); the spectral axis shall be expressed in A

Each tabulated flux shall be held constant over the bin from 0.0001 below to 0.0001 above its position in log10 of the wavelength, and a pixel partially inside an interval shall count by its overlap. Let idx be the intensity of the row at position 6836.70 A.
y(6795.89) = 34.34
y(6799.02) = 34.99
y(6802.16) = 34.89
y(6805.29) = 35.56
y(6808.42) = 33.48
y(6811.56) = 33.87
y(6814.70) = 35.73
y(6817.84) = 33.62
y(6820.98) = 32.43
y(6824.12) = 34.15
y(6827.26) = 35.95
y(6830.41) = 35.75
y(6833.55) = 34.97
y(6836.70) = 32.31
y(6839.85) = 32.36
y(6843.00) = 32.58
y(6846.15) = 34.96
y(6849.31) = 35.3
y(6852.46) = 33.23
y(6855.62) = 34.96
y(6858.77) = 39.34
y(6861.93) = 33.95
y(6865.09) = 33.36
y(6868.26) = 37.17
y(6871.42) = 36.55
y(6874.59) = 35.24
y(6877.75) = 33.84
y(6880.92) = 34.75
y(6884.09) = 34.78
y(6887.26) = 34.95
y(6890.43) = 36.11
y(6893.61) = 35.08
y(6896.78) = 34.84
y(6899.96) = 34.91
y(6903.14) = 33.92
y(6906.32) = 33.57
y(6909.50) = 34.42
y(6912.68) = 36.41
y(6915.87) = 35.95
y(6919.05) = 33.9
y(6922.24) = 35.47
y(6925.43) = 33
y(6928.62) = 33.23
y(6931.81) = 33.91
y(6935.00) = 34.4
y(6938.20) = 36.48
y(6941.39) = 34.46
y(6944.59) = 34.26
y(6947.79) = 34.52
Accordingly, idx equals 32.31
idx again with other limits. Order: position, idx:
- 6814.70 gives 35.73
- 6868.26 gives 37.17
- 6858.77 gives 39.34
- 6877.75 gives 33.84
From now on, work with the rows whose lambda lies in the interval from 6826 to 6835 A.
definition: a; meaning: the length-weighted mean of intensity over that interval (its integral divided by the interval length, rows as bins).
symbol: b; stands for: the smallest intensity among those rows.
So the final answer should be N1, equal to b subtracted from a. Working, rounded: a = 35.6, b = 34.97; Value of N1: 0.6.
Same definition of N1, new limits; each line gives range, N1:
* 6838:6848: 1.0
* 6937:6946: 0.8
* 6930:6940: 1.0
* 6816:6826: 1.1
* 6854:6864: 2.0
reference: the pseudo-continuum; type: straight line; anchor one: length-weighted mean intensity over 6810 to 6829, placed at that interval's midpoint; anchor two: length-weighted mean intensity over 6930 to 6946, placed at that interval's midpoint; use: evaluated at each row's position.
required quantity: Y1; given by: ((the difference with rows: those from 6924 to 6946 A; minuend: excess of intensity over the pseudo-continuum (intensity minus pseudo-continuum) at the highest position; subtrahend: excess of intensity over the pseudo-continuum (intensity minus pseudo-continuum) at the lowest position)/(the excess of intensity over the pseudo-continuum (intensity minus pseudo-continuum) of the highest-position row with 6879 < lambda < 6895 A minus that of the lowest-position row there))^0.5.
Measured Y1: 2.04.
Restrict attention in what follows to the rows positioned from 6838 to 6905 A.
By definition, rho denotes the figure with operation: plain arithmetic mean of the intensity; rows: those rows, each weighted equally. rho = 34.9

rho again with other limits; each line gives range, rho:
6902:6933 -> 34.4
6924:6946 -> 34.2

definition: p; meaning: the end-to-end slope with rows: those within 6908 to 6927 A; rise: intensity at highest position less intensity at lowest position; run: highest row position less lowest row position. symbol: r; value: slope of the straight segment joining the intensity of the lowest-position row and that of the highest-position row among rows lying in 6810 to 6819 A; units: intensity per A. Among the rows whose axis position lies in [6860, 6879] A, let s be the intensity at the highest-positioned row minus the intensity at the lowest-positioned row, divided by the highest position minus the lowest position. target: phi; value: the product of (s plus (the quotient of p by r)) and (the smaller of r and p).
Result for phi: -0.20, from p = -0.09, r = -0.04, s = 0.0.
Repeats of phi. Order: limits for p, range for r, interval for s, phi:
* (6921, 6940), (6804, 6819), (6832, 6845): 0.10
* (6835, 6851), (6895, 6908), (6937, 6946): 0.28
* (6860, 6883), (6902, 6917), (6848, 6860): 0.03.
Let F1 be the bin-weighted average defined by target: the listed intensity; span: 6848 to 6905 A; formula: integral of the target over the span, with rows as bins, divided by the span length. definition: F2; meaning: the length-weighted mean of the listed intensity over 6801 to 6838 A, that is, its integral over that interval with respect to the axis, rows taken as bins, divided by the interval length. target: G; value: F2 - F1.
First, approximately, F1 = 35.1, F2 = 34.4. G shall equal -0.71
